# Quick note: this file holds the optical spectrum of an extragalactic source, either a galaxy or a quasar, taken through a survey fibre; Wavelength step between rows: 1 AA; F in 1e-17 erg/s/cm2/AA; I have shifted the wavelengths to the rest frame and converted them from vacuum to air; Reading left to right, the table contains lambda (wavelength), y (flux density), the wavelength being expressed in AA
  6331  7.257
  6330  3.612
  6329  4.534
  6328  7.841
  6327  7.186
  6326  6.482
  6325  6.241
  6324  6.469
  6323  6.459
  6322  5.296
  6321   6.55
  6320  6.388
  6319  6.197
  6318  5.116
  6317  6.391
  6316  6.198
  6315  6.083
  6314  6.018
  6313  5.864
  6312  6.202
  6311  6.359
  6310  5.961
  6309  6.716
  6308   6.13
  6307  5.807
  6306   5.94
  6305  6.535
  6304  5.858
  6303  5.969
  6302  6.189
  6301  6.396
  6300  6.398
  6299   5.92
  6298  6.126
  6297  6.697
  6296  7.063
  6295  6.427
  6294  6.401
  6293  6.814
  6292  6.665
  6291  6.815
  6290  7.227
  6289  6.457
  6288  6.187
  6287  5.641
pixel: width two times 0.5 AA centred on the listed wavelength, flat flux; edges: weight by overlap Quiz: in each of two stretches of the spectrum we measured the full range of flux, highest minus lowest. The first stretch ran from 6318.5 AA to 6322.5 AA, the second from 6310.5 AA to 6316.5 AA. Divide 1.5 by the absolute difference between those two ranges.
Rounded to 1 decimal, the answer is 2.0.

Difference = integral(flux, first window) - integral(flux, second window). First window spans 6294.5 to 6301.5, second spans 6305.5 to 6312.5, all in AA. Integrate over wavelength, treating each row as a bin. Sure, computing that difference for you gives 2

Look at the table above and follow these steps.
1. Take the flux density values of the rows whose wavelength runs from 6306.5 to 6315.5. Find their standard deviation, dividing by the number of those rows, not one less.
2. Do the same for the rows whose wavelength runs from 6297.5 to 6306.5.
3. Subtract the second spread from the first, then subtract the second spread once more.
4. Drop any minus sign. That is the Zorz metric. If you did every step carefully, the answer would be 0.20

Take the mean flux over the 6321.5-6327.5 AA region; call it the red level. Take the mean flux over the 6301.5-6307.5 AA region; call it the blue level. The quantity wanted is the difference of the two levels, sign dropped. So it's 0.3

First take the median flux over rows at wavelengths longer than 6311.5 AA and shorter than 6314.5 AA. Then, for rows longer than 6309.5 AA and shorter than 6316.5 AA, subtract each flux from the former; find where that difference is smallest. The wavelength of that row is 6311 AA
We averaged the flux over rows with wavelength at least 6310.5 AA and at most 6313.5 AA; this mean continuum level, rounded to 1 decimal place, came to 6.1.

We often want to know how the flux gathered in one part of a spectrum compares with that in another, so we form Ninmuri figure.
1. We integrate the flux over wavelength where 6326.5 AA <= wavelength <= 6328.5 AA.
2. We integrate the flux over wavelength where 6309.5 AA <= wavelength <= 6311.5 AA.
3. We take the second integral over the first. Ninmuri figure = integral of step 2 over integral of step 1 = 0.8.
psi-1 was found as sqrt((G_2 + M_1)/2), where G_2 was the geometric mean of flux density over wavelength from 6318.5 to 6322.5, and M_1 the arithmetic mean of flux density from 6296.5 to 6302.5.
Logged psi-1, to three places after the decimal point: 2.487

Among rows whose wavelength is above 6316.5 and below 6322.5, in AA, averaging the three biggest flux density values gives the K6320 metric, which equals 6.4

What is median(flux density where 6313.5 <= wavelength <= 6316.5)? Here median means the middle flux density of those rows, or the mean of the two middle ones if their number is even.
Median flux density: 6.08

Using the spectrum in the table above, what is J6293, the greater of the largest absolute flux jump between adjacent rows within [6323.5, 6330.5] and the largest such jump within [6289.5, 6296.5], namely 3.31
